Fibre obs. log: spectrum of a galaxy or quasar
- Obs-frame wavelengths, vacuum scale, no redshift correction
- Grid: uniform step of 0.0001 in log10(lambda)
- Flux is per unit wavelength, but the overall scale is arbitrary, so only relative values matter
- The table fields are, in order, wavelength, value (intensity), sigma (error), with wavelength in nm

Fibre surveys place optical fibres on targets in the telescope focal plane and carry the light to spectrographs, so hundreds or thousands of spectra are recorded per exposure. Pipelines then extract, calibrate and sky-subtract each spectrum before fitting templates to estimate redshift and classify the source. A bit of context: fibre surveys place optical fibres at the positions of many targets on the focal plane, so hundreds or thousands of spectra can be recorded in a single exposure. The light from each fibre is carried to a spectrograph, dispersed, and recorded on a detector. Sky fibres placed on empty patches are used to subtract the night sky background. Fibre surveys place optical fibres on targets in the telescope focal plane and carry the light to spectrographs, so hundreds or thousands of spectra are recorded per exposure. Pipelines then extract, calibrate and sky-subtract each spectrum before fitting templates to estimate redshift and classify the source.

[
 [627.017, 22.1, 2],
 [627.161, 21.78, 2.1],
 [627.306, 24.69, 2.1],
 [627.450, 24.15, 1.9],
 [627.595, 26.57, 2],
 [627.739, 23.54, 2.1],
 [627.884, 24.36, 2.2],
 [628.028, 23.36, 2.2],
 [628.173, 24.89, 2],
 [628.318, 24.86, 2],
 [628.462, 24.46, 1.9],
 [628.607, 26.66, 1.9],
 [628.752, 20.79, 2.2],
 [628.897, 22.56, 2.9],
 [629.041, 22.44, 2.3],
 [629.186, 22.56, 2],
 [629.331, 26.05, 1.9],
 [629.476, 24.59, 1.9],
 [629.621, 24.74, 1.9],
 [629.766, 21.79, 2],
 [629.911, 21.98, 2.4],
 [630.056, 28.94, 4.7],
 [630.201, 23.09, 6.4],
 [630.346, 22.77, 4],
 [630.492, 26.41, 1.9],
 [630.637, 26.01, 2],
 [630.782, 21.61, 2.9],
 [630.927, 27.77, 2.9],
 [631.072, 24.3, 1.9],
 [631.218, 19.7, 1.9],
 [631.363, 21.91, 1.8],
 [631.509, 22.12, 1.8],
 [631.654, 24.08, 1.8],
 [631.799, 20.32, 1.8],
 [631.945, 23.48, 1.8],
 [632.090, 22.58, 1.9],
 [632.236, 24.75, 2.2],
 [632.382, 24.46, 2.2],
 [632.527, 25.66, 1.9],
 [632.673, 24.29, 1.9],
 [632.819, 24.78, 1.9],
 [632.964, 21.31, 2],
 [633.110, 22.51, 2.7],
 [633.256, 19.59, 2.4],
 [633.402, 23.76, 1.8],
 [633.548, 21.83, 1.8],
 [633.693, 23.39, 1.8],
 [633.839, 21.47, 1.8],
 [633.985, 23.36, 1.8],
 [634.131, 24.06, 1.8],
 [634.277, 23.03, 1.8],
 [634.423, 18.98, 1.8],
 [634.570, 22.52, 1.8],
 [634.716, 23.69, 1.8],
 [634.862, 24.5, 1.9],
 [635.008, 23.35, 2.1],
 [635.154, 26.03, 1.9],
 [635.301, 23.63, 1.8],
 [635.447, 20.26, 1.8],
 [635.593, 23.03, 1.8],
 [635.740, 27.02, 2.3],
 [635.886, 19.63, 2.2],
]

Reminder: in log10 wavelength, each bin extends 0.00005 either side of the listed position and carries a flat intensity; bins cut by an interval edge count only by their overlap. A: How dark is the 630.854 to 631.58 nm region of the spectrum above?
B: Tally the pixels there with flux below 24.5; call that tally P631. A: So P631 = 4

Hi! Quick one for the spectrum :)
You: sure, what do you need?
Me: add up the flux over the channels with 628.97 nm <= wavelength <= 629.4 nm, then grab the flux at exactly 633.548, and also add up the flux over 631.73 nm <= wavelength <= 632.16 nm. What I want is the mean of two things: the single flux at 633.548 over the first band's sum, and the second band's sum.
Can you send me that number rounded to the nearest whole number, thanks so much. 33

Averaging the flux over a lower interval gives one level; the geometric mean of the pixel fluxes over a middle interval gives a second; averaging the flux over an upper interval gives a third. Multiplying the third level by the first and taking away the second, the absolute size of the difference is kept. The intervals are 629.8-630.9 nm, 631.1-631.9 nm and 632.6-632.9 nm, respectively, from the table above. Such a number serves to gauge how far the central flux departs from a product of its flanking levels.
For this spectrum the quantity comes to 577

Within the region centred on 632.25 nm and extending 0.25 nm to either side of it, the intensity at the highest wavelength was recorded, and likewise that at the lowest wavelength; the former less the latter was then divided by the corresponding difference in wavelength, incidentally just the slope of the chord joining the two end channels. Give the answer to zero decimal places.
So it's 6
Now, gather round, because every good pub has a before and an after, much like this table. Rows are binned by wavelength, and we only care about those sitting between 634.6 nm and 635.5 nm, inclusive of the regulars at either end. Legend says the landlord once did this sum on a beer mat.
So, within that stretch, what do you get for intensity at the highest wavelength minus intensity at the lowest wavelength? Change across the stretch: -3.4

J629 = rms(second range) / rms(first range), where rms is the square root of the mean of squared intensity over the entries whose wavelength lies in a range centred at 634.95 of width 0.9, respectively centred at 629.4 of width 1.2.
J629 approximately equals 1.03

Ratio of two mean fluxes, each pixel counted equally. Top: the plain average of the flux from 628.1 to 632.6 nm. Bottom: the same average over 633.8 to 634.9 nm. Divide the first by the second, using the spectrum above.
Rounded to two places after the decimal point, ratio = 1.05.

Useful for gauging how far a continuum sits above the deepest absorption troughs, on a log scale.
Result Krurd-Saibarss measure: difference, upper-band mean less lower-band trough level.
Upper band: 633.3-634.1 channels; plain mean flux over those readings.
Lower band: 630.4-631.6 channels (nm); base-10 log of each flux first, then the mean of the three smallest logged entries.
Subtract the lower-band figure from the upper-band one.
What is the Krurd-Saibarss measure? 21.4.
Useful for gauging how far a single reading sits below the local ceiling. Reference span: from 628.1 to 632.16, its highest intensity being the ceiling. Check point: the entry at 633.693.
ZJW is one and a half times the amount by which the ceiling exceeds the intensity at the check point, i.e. 8.3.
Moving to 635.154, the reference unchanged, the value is 4.4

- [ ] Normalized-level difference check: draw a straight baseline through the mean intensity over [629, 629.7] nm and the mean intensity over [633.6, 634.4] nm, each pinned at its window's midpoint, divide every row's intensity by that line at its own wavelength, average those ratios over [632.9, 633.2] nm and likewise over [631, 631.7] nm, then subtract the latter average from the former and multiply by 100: -1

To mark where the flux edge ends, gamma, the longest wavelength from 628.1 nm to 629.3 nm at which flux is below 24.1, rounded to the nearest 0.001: 629.186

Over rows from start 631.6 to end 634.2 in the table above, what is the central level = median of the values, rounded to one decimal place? 23.4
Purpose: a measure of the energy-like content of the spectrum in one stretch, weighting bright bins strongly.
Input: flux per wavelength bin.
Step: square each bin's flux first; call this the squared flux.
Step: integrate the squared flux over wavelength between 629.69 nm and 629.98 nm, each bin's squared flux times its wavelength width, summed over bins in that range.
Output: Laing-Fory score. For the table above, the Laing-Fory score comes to 139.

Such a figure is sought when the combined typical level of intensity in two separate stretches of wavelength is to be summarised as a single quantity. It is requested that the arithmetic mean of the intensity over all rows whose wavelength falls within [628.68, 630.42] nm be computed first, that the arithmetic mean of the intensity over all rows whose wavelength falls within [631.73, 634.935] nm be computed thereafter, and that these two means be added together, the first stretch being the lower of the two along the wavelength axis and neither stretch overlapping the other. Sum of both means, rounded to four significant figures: 46.45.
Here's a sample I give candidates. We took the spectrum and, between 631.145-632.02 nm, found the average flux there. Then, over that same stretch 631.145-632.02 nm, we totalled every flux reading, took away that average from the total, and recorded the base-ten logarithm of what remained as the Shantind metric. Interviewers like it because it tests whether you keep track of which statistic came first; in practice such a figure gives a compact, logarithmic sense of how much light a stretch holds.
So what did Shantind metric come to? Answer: 2.04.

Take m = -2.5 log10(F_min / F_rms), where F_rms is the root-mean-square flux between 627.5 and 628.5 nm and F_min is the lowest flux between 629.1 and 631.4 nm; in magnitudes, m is 0.241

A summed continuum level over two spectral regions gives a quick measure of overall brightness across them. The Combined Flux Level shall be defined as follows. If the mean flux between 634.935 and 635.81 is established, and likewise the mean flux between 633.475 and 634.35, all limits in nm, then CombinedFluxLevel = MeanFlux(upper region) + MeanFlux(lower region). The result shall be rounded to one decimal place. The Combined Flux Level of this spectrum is 46.7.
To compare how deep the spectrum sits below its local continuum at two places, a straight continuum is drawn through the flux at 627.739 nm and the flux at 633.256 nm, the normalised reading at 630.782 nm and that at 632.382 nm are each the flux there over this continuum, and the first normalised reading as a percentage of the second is 84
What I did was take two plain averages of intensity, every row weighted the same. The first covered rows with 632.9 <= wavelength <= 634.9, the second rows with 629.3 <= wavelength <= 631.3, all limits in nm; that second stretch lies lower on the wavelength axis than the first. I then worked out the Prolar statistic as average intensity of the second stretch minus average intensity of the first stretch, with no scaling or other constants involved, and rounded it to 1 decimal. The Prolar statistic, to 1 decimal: 1.8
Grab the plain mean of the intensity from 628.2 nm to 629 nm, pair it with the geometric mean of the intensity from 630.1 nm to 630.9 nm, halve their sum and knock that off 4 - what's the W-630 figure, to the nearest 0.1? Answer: -19.9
